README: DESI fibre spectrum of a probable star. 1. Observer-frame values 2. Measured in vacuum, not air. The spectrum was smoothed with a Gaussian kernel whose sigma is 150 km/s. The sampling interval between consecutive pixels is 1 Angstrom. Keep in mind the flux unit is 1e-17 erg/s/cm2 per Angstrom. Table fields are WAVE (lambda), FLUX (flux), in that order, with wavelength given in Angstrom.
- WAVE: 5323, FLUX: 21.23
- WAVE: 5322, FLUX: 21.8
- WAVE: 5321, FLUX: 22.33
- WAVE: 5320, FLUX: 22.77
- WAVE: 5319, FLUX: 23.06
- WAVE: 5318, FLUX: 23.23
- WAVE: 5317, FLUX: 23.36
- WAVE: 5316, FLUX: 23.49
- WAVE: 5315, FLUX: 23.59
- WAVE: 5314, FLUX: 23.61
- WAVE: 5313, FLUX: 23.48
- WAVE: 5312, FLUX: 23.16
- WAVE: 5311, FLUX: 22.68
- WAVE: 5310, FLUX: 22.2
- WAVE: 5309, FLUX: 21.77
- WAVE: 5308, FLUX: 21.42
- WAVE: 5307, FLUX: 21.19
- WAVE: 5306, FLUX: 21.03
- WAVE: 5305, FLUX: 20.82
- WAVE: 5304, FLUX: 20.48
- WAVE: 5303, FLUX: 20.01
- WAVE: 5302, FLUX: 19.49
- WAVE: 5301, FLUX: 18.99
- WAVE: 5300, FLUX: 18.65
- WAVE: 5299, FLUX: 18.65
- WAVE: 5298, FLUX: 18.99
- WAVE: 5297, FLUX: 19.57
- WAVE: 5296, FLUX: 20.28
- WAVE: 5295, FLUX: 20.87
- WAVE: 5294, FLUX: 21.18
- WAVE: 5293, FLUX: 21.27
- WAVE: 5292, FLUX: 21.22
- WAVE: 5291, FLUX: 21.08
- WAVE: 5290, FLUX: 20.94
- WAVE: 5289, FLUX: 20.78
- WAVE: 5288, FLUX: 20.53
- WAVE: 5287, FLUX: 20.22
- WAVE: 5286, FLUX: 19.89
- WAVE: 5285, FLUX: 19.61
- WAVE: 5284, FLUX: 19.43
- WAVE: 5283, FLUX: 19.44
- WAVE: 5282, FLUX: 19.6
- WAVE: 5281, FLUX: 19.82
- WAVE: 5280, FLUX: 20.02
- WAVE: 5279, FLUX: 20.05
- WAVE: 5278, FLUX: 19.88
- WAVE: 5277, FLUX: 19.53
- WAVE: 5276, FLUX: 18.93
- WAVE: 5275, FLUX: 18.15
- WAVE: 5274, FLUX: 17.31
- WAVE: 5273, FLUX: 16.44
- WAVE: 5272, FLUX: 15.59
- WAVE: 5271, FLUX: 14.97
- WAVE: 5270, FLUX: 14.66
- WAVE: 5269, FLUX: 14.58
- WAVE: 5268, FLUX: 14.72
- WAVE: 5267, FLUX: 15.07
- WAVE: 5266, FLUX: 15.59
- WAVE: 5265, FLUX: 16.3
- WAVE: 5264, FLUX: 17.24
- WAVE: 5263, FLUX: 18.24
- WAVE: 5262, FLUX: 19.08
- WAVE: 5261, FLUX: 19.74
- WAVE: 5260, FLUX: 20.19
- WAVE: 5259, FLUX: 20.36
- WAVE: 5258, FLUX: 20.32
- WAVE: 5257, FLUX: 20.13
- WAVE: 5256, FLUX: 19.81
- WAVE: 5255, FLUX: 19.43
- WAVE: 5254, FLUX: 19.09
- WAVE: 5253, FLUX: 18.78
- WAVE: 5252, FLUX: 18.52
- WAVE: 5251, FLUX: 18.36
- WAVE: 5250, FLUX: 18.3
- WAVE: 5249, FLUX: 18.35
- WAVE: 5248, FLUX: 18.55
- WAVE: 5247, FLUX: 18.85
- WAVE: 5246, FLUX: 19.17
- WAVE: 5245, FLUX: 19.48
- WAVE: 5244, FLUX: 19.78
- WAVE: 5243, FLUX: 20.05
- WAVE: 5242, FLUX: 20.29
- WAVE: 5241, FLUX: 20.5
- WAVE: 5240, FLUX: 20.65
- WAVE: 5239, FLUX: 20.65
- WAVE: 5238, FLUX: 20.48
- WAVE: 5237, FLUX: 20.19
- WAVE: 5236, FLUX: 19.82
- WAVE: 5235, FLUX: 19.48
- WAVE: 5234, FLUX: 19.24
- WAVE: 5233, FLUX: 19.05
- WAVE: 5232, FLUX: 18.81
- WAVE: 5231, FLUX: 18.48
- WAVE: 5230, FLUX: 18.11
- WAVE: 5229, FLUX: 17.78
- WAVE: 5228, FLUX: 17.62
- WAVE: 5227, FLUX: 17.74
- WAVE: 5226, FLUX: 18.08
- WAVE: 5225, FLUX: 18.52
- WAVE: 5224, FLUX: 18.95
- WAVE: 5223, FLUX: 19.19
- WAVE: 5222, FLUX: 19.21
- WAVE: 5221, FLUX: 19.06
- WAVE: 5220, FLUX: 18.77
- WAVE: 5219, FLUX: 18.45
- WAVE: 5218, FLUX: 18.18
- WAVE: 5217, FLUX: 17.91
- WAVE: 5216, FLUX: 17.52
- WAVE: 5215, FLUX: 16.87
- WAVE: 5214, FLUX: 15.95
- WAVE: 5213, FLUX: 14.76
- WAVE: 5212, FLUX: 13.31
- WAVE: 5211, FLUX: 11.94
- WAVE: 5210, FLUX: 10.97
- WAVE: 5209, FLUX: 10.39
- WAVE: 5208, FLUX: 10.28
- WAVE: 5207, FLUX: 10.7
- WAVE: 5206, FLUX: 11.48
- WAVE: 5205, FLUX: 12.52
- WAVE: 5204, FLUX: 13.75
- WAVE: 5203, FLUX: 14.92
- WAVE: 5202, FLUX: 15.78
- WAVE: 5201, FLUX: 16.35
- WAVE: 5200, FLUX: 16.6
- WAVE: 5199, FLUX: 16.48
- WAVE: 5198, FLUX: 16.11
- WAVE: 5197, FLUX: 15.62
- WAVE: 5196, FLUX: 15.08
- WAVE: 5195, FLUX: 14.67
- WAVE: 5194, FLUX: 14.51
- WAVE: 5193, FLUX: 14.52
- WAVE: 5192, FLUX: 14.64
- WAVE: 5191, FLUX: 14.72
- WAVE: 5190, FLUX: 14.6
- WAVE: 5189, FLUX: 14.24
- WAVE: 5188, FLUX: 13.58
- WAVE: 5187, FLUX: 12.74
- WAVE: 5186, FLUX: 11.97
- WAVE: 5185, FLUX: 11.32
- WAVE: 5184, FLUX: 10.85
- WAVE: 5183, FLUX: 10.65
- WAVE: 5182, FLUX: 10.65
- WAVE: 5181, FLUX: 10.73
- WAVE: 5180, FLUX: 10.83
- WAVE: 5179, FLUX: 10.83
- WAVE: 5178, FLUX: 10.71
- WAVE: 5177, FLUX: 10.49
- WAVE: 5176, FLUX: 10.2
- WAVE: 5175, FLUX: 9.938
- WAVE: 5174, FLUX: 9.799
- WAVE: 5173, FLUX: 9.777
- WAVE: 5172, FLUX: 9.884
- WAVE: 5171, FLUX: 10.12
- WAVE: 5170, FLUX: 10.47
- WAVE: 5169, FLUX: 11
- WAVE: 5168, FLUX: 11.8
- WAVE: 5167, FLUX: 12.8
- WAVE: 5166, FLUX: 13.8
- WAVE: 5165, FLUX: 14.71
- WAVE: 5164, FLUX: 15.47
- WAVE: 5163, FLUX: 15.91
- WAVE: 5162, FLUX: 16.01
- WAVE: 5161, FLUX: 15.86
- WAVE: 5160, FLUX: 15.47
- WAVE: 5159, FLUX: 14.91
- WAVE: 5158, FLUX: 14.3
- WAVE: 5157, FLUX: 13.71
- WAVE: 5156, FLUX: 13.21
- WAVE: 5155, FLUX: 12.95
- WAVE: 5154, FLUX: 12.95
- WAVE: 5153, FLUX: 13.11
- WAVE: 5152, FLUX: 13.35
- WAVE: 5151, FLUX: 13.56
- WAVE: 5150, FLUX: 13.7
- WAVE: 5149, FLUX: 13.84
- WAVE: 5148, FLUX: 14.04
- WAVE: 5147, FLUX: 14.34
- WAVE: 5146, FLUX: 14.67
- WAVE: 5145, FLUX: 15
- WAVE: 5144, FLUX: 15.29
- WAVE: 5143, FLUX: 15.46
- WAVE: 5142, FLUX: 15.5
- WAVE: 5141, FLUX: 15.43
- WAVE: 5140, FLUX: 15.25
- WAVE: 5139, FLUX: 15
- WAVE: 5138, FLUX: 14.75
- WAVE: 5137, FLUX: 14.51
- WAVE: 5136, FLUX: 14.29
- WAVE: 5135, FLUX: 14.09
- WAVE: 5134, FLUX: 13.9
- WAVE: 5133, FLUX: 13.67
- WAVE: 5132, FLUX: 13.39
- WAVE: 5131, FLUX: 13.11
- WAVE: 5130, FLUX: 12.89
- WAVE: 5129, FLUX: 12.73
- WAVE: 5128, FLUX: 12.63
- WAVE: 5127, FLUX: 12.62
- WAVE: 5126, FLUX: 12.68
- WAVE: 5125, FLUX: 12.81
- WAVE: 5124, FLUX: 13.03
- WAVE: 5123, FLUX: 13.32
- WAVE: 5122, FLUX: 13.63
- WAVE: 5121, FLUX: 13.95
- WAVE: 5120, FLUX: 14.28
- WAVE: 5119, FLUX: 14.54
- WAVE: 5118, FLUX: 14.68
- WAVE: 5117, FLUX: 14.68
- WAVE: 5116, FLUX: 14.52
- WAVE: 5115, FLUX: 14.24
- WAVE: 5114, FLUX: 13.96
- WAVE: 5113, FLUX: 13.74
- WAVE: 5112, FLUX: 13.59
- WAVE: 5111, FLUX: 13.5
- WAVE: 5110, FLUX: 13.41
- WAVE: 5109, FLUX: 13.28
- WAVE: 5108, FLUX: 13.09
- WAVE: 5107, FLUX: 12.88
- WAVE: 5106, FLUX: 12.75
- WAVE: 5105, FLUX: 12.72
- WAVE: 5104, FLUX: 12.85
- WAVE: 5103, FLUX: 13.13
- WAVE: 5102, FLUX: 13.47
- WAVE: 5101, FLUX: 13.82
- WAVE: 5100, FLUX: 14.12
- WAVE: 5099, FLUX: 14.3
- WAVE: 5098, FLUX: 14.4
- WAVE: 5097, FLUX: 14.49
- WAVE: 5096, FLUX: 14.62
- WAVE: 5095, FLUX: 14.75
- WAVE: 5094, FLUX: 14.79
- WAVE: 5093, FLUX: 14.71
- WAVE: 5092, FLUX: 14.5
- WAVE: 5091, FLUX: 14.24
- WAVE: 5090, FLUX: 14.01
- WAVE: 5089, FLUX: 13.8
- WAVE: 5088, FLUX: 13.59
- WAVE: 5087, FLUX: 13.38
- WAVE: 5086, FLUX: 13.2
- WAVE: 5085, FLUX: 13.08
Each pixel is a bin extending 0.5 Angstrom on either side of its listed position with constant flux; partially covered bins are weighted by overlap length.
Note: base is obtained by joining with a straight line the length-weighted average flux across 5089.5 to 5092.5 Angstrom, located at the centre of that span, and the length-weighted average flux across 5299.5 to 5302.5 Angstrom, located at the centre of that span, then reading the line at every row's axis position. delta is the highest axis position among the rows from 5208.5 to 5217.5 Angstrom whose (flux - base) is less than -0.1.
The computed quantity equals 5215 Angstrom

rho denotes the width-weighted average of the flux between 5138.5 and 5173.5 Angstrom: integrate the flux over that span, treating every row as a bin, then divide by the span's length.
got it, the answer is 13.8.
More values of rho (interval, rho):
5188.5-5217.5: 14.4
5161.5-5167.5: 14.8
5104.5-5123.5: 13.7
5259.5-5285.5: 17.9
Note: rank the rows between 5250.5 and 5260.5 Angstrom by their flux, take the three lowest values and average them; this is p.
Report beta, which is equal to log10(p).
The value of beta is 1.27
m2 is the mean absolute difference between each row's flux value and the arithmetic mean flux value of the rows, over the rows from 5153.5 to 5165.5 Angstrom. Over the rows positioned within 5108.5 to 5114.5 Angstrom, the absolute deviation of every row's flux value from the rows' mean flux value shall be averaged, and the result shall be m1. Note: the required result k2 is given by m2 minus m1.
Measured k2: 0.8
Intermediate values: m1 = 0.2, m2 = 1.0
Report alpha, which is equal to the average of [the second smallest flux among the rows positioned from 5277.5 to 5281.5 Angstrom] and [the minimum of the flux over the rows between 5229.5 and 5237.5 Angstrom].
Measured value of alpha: 19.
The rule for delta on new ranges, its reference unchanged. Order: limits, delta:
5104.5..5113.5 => 5113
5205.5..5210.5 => 5210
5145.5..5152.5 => 5152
